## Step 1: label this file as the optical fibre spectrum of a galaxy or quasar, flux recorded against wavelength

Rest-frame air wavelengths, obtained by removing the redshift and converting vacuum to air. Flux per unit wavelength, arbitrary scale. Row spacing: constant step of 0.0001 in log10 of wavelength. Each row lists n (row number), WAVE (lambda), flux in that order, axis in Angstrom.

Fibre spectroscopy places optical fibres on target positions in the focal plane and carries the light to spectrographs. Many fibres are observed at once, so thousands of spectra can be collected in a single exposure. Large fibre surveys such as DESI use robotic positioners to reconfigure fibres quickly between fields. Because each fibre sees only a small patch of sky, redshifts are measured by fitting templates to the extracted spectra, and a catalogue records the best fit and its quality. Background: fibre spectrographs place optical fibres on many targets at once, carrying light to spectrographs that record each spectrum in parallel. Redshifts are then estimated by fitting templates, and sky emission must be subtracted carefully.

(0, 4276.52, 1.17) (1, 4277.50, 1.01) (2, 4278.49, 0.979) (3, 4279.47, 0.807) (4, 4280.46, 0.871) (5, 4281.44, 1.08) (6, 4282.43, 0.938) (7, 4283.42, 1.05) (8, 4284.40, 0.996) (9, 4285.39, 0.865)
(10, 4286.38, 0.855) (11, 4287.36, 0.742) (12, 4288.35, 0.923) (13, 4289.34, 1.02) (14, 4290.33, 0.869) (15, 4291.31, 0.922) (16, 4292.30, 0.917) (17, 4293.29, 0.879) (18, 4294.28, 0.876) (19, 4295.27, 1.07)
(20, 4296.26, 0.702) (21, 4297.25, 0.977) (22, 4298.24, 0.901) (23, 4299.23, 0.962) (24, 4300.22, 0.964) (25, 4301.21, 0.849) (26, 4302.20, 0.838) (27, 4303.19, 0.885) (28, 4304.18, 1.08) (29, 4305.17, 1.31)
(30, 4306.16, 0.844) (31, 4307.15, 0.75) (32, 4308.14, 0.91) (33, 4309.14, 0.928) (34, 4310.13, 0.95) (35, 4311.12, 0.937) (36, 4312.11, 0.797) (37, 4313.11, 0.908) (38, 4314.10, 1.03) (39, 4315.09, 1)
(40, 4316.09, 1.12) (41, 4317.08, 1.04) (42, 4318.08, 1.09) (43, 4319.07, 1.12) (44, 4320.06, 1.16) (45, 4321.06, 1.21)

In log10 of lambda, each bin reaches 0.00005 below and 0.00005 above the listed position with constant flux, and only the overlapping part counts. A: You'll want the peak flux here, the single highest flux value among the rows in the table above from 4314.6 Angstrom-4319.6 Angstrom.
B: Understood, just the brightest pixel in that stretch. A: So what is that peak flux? 1.12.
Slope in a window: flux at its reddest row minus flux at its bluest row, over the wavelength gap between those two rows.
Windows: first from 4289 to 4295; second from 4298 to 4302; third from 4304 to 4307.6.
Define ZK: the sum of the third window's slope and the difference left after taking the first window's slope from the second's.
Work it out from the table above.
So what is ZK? -0.10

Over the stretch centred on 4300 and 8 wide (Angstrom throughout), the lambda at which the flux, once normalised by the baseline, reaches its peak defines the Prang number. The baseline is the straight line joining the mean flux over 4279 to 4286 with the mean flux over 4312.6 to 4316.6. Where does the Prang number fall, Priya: 4297.25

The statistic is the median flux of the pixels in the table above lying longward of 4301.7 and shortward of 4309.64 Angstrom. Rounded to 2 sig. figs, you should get 0.90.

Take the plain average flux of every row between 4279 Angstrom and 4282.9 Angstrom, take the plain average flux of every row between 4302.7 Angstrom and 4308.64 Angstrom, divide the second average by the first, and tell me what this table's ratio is 1.04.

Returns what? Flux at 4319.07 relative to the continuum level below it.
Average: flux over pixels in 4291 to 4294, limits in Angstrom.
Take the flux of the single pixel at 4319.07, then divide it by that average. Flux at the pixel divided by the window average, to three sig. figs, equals 1.24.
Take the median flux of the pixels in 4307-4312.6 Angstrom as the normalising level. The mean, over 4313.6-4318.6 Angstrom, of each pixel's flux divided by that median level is 1.15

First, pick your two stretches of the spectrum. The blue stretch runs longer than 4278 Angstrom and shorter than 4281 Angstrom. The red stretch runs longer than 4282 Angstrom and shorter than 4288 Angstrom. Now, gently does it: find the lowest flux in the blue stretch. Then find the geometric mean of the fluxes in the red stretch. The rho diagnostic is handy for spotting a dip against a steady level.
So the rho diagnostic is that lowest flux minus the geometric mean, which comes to -0.09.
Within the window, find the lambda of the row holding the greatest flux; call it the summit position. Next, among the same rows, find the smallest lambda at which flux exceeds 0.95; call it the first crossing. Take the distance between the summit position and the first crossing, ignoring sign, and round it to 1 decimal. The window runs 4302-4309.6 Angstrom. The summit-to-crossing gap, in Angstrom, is 1.0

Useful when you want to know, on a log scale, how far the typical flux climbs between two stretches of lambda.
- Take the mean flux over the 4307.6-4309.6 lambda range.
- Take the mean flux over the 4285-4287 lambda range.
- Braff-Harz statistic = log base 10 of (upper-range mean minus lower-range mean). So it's -1.23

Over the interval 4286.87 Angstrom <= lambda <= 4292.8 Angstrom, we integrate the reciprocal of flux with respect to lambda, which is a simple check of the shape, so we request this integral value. 6.7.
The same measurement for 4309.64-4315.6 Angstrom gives 6.4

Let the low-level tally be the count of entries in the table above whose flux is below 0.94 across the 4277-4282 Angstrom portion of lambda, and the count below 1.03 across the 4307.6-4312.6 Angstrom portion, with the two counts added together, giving 7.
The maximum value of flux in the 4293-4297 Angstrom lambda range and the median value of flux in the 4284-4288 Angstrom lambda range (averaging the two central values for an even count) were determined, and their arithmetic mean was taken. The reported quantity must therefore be 0.965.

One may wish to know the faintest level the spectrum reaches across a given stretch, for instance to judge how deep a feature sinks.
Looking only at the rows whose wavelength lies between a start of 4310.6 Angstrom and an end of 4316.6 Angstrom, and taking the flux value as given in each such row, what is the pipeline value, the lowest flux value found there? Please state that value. 0.797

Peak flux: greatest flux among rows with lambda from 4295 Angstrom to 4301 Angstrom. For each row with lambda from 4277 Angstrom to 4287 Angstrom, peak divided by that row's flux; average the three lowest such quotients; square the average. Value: 1.05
